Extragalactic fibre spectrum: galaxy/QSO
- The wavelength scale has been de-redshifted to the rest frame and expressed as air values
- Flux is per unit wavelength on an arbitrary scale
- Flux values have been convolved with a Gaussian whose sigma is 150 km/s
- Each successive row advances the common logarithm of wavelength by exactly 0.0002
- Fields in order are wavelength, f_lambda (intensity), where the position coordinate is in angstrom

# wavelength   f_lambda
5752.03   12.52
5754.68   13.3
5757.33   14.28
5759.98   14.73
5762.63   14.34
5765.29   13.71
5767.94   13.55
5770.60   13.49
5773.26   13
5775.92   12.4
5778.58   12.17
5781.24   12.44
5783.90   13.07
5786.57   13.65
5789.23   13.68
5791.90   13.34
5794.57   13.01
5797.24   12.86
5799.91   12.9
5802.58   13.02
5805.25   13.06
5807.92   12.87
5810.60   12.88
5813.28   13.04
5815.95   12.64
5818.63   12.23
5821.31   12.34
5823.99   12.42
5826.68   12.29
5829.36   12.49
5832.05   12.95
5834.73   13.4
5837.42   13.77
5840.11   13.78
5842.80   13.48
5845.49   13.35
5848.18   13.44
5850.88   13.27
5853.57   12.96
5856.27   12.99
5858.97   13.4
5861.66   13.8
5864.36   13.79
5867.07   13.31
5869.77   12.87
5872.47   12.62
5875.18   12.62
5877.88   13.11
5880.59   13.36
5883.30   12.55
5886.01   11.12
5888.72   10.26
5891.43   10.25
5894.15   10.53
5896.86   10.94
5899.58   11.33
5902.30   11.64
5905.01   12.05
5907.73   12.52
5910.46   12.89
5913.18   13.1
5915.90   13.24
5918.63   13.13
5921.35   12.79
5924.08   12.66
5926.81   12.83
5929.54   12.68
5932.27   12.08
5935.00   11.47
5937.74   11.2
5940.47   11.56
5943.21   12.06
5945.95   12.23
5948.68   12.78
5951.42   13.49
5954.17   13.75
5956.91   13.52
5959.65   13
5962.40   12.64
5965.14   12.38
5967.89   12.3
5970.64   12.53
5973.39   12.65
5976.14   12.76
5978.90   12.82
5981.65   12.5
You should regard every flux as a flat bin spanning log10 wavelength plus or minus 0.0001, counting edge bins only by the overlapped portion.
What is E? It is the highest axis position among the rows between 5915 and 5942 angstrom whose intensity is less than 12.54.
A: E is 5940.47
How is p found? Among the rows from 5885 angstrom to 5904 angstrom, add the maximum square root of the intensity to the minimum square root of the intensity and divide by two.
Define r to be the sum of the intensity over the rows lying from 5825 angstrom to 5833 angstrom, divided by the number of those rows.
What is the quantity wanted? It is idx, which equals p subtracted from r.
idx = 9.27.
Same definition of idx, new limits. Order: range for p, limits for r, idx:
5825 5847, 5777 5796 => 9.44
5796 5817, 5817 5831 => 8.77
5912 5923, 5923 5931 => 9.12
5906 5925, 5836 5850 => 9.98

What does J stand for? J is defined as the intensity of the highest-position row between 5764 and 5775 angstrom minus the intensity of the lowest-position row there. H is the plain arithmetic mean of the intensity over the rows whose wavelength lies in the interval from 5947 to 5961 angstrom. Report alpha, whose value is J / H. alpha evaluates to -0.05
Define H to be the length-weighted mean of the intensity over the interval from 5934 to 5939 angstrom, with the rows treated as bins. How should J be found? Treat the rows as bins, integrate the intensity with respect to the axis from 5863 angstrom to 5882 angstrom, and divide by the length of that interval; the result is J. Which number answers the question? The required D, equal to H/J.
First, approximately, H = 11.3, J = 13.1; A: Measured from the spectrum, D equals 0.86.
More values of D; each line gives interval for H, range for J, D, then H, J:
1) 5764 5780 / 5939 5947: 1.09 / 13.0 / 11.9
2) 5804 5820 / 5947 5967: 0.98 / 12.8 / 13.1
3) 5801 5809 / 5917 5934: 1.03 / 13.0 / 12.7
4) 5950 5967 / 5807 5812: 1.02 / 13.1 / 12.9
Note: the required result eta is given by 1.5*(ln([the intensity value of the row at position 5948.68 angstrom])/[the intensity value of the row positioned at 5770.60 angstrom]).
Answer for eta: 0.283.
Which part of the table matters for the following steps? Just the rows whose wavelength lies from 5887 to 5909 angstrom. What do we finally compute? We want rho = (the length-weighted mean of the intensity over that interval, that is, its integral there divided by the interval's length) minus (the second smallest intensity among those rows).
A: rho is 0.9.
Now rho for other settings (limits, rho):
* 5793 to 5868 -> 0.8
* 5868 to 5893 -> 1.8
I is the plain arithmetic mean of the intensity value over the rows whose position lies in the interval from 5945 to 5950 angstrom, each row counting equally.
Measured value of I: 12.5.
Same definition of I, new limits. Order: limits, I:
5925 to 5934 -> 12.5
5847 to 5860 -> 13.2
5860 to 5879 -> 13.2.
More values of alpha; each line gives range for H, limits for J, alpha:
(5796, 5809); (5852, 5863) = 0.06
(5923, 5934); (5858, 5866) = 0.03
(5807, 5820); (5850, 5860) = 0.01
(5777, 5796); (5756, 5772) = -0.06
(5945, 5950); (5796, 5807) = 0.02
